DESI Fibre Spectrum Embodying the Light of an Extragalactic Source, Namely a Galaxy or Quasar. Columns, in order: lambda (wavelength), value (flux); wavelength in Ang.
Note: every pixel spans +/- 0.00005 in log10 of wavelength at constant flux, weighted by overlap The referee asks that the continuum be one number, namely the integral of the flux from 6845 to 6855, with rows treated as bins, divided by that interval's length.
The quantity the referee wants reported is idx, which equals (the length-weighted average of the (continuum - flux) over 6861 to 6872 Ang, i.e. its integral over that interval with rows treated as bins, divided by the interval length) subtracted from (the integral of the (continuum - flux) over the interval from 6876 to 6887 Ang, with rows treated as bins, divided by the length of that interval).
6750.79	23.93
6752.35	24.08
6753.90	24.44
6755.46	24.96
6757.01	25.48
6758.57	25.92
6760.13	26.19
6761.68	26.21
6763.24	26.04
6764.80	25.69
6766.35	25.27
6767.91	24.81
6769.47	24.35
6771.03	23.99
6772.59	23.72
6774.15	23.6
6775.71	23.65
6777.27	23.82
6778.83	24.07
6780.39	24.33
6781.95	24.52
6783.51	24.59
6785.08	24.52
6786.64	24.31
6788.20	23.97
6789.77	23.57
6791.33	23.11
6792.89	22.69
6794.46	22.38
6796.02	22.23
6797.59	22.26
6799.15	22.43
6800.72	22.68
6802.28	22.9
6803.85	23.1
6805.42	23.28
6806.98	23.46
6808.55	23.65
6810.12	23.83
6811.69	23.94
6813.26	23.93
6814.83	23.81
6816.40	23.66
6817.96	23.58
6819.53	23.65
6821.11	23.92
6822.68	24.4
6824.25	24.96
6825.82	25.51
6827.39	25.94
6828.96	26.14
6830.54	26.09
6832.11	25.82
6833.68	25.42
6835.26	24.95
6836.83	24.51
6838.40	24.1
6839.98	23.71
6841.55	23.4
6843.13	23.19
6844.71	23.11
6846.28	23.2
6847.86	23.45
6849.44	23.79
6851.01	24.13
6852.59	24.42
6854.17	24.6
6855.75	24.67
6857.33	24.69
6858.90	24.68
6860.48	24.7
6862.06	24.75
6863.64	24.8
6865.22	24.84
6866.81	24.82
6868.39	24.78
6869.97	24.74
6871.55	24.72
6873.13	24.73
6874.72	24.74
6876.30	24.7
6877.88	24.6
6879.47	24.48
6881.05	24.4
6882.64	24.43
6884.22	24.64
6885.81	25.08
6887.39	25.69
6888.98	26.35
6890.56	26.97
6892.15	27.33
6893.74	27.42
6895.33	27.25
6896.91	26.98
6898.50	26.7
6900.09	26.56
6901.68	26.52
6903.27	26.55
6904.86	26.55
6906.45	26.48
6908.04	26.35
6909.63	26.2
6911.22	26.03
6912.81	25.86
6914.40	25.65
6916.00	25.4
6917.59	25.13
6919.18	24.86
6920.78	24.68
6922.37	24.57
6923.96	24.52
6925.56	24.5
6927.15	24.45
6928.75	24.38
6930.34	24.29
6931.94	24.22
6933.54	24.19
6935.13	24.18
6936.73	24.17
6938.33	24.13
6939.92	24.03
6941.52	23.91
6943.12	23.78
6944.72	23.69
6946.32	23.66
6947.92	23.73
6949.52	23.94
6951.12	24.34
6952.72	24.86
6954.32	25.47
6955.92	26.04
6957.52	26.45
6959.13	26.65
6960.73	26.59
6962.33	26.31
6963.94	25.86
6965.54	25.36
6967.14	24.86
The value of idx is 0.1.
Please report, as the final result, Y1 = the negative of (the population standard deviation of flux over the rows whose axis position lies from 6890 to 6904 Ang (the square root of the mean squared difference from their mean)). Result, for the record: -0.33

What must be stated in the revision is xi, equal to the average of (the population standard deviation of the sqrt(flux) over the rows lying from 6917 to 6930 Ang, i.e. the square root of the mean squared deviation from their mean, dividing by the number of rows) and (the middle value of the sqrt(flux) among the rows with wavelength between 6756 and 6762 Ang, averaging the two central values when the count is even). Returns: 2.56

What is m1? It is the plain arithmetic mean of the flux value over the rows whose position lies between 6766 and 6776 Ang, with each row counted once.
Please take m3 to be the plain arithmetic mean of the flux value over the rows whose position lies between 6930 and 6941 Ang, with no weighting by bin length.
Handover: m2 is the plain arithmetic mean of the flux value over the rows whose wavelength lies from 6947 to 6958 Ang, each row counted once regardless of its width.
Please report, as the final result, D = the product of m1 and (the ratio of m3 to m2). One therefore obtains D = 23.4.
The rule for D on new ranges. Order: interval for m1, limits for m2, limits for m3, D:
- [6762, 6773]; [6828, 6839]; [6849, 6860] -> 24.0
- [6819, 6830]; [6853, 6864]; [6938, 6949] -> 24.1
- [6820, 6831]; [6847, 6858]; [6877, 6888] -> 25.8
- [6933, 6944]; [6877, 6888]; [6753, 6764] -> 24.9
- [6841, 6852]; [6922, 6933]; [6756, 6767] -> 24.8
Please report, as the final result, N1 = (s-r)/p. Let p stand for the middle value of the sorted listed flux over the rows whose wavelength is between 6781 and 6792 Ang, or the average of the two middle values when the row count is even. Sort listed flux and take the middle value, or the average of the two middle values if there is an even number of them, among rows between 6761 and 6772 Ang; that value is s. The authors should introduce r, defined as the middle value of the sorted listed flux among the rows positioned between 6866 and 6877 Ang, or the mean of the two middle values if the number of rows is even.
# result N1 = 0.02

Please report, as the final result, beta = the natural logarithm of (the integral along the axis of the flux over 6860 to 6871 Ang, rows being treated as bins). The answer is 5.61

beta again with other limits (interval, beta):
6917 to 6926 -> 5.40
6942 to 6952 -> 5.47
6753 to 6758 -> 4.83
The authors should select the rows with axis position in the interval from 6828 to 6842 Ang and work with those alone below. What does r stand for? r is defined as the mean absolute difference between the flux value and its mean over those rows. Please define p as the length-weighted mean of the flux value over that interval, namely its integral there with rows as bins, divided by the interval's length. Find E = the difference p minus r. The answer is 24.1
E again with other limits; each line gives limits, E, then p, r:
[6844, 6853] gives 23.2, 23.7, 0.4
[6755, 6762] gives 25.4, 25.8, 0.4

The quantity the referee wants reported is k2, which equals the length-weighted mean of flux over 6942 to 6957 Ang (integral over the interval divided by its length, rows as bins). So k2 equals 24.42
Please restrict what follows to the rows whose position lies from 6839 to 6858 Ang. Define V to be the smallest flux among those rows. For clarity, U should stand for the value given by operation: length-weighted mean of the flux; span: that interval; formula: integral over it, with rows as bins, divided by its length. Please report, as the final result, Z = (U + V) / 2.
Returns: 23.5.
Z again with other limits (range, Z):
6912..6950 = 24.0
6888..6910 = 26.5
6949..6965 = 24.8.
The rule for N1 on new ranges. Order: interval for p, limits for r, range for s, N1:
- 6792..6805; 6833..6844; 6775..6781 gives -0.01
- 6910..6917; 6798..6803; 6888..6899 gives 0.17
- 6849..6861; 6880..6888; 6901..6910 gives 0.08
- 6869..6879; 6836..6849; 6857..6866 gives 0.05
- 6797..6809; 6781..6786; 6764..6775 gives -0.01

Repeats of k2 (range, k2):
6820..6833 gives 25.30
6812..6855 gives 24.34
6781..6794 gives 23.87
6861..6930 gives 25.46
